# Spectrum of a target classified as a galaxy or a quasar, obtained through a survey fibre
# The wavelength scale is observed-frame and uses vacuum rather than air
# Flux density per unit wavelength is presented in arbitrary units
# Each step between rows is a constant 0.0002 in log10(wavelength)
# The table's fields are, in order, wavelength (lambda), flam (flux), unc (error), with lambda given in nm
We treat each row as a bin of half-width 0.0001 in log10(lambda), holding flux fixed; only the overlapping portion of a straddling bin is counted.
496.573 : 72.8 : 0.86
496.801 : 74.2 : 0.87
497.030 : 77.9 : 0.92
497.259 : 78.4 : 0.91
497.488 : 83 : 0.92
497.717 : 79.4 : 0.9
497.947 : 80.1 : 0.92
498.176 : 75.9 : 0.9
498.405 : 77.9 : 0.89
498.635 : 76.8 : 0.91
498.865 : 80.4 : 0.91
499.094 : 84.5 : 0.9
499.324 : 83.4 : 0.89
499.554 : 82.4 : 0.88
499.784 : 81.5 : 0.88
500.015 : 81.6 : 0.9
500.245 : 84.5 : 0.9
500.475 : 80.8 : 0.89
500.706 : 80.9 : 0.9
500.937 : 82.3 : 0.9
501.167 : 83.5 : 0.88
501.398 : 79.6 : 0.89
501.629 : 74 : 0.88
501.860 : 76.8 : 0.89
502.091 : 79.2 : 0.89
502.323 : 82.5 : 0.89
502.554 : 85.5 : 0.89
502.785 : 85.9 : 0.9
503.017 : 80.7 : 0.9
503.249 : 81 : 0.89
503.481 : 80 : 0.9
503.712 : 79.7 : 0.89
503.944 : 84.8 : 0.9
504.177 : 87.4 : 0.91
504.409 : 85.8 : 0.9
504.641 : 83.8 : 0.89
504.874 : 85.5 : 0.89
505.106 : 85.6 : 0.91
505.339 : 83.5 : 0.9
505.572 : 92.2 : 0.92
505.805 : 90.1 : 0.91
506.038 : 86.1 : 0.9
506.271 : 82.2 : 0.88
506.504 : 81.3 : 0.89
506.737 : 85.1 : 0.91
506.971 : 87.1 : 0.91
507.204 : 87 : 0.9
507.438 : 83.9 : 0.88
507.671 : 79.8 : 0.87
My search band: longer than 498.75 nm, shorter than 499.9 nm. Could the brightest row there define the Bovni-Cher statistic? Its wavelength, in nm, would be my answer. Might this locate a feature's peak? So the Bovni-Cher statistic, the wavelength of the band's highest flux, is 499.094 nm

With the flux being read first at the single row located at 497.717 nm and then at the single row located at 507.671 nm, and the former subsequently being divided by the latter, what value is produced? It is 0.99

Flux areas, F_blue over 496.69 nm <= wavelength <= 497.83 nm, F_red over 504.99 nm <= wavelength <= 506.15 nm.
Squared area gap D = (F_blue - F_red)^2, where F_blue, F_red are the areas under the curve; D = 141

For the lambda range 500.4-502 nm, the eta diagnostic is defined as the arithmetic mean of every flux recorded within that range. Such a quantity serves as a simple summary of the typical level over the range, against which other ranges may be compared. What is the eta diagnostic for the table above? 79.7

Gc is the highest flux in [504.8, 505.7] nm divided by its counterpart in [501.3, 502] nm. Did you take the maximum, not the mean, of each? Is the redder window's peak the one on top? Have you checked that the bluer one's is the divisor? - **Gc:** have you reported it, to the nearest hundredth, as 1.16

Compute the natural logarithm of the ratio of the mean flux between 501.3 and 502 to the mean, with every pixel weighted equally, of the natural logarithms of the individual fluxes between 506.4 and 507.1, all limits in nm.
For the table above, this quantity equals 2.85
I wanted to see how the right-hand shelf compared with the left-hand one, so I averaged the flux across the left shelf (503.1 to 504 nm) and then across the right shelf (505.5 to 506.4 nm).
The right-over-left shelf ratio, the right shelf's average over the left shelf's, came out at 1.08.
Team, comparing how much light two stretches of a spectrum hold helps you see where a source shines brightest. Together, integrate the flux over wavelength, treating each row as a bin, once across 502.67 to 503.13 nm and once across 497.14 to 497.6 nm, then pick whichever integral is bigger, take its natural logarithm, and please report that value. 3.65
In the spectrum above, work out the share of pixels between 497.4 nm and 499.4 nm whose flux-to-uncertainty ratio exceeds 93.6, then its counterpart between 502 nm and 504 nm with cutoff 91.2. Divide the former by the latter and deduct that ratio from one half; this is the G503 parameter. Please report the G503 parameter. 0.00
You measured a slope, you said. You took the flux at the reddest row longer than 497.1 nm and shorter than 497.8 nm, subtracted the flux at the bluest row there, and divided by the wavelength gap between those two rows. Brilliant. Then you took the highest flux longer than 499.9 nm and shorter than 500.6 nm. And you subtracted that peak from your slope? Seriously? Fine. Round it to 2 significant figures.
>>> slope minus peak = -82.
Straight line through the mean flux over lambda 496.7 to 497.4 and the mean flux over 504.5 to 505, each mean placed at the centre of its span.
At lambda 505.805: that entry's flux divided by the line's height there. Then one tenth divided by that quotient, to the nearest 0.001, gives 0.095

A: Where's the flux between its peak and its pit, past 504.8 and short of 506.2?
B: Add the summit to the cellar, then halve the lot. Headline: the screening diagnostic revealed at 88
